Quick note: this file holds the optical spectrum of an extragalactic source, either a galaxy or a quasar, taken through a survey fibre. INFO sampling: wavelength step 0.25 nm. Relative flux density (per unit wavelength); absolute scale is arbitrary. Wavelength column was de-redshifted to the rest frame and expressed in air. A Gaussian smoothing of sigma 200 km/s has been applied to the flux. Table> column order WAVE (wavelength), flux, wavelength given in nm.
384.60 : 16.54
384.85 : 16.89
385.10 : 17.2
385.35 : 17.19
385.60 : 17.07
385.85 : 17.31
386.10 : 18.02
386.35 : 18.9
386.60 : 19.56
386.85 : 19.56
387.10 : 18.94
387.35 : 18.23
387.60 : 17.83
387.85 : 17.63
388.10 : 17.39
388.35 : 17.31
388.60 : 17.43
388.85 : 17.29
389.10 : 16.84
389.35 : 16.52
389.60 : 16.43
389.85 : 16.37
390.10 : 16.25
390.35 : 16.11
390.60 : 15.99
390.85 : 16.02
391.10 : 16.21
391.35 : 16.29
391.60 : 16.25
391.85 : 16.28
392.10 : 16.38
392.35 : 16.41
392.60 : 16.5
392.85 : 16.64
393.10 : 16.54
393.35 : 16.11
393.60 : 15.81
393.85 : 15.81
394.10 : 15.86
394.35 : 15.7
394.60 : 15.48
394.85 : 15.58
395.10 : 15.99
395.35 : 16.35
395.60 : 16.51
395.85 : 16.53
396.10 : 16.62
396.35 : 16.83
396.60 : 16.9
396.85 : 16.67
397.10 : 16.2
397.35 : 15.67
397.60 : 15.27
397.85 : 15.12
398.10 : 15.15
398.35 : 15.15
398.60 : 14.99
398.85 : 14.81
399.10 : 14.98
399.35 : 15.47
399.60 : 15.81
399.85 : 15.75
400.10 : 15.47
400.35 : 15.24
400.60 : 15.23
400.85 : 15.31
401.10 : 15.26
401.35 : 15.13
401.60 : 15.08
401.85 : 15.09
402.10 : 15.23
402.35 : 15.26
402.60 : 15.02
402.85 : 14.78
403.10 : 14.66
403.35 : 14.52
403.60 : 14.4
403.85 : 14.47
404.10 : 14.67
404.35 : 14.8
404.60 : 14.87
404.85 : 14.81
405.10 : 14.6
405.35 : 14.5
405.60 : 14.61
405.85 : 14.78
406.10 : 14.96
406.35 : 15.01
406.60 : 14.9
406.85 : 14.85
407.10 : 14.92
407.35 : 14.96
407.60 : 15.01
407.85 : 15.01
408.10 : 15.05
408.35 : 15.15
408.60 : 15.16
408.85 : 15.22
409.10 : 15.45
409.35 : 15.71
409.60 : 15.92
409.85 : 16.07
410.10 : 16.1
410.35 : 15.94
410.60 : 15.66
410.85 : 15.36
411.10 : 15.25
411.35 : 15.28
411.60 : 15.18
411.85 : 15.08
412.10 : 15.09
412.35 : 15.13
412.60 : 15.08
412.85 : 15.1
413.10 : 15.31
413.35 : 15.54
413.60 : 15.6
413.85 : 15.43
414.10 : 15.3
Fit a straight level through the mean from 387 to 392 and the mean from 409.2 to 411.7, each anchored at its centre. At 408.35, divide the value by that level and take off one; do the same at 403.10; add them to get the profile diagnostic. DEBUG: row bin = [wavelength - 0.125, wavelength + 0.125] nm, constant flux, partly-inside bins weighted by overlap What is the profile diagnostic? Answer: -0.13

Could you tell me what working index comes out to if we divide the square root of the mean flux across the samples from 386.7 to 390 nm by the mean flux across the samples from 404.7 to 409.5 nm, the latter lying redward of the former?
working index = 0.279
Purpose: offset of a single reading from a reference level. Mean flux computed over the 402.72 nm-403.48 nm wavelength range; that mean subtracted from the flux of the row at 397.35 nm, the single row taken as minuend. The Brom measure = 1.02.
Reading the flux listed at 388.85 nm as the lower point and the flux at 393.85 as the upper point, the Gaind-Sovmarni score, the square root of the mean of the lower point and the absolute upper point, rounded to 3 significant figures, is 4.07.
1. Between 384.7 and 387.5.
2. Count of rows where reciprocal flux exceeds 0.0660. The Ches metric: 0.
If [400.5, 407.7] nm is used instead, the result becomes 24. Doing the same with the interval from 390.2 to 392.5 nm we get 0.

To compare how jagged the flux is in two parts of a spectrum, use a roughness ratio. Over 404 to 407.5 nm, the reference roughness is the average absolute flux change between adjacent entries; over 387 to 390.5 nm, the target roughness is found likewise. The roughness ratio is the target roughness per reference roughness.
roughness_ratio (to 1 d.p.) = 2.3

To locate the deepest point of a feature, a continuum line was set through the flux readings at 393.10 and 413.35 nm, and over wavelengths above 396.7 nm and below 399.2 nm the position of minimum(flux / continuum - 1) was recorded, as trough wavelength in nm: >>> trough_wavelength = 398.85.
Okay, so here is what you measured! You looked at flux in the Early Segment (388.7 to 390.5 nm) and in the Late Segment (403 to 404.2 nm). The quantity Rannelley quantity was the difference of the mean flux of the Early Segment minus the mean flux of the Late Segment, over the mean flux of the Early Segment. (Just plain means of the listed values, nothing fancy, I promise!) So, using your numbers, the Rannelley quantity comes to 0.121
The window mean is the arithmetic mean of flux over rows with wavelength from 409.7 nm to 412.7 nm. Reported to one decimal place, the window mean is 15.4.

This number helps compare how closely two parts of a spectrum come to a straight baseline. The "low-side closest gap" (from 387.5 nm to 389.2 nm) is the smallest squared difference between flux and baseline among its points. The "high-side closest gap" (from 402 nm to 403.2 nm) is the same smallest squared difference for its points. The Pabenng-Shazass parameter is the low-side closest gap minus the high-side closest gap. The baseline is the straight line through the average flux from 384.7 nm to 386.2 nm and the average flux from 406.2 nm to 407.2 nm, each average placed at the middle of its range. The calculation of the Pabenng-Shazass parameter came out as -0.02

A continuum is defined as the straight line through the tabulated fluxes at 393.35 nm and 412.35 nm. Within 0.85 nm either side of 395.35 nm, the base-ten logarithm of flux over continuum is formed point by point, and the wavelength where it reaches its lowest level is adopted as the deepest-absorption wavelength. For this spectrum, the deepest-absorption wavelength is 394.60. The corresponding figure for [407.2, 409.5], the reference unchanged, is 407.35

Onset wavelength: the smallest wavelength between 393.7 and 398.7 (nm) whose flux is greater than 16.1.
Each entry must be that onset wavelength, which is 395.35 nm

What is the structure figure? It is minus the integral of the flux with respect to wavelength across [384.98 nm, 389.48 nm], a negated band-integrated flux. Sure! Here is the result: -80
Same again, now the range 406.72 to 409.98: -50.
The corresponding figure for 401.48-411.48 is -151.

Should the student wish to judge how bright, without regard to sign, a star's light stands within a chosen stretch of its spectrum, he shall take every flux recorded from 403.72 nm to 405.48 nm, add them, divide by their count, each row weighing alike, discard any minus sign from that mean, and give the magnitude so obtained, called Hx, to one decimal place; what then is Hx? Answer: 14.7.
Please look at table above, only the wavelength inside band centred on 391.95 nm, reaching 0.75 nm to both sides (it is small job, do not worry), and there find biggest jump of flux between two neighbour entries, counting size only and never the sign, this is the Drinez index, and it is 0.10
